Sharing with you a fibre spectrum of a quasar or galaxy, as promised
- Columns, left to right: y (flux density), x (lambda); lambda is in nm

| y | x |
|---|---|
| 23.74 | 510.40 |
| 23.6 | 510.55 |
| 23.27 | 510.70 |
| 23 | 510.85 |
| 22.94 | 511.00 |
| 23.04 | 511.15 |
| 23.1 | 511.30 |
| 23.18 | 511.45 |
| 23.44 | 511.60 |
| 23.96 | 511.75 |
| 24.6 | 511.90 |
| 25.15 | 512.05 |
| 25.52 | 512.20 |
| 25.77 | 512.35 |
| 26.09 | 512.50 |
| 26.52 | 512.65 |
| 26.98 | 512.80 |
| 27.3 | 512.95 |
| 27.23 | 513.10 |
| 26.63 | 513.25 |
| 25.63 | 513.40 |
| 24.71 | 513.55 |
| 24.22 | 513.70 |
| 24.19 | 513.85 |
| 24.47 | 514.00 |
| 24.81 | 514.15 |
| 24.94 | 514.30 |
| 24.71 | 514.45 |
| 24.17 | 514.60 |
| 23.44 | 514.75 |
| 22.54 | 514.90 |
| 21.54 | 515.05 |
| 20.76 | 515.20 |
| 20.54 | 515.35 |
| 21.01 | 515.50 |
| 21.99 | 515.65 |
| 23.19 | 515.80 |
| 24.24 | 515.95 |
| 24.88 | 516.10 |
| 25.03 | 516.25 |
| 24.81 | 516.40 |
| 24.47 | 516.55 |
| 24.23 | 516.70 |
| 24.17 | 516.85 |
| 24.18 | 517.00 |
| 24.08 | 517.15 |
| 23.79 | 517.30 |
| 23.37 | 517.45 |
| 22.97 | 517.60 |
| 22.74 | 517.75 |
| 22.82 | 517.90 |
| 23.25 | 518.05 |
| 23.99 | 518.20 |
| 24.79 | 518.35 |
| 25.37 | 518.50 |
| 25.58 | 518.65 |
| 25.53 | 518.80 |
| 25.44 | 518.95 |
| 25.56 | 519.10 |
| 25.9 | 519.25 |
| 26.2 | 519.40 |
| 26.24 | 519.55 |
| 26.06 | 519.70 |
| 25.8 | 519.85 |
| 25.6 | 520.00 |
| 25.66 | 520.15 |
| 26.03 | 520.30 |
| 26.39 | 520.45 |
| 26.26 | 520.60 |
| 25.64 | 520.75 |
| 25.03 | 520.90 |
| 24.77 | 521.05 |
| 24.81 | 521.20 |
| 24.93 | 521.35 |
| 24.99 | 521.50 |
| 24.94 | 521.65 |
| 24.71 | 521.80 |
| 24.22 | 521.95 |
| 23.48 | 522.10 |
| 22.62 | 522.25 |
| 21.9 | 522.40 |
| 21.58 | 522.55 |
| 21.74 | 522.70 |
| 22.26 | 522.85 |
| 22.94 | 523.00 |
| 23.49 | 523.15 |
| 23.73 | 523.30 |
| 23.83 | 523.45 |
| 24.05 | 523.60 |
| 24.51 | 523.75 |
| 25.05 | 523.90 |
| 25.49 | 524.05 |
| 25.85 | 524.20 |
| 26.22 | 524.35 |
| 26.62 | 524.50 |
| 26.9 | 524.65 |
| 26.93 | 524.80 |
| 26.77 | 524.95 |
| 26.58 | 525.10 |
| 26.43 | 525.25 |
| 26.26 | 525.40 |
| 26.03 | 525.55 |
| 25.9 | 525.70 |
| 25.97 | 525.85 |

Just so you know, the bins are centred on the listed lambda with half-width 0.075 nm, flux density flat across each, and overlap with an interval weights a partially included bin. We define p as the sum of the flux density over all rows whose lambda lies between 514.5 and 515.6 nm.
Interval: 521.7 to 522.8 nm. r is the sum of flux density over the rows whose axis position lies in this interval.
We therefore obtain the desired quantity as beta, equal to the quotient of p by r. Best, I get 0.96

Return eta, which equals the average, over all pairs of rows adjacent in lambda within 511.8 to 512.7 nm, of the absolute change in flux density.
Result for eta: 0.38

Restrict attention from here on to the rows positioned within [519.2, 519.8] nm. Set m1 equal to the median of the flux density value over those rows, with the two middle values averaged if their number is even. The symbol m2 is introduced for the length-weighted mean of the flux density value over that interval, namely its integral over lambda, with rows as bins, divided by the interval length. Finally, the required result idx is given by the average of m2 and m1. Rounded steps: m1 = 26.1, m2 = 26.1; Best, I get 26.1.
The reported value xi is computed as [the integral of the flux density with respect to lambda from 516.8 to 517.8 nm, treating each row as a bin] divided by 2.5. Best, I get 9.4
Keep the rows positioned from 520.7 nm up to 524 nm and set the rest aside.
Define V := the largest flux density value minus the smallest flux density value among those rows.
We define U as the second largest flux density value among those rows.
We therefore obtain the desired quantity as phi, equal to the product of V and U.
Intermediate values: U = 25.05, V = 4.1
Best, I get 102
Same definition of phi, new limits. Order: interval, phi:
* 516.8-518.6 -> 65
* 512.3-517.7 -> 184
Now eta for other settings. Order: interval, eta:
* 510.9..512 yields 0.28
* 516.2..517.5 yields 0.21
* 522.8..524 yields 0.40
